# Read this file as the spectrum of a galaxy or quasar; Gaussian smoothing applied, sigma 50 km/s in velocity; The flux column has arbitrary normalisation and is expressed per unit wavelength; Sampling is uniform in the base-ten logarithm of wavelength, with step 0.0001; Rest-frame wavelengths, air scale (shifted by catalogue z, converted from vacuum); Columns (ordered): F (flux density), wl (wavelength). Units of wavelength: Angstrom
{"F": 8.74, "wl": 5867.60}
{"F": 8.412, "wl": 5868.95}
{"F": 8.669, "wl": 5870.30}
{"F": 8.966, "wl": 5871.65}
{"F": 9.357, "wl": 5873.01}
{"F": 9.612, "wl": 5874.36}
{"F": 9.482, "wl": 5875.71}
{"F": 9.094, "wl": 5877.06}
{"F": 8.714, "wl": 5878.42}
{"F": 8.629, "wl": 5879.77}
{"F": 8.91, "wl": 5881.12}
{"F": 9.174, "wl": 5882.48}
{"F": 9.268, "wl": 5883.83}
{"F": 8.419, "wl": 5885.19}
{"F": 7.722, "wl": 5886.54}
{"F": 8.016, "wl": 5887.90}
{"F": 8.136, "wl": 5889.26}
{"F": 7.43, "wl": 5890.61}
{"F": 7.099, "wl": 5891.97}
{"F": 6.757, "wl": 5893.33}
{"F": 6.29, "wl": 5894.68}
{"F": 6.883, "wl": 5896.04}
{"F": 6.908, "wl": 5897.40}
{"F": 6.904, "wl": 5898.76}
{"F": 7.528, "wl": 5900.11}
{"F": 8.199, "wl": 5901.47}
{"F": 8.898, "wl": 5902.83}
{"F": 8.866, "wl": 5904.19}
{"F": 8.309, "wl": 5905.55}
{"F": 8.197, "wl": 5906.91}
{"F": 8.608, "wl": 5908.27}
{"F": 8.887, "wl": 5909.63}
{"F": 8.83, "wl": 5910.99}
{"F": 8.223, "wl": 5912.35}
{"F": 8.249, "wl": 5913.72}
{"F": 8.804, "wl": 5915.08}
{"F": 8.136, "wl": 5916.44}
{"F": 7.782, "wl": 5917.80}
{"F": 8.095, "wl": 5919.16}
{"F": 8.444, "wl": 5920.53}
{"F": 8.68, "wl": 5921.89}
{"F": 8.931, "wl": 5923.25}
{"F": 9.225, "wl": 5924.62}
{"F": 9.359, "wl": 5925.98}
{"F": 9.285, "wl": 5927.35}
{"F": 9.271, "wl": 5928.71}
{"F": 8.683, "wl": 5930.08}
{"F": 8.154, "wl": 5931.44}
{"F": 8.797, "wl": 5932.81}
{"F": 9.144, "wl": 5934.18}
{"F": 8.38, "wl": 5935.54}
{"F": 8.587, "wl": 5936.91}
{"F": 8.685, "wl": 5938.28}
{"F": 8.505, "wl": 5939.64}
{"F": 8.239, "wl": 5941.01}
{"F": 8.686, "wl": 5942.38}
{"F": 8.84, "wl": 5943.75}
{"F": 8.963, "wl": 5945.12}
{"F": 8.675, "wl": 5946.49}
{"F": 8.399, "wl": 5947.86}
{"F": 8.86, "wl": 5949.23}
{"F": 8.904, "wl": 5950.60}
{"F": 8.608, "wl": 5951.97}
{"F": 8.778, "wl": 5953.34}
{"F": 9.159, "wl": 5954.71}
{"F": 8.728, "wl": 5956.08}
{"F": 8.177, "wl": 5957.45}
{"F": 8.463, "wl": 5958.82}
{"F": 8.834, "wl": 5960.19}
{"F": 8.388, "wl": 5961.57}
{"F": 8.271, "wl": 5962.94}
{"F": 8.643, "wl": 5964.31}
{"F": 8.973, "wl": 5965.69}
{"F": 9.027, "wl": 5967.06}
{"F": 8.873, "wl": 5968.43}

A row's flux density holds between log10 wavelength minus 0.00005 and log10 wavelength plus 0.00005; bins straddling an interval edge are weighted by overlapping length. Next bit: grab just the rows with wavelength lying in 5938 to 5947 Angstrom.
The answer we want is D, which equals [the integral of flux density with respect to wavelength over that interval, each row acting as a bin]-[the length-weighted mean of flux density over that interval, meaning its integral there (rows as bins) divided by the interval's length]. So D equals 69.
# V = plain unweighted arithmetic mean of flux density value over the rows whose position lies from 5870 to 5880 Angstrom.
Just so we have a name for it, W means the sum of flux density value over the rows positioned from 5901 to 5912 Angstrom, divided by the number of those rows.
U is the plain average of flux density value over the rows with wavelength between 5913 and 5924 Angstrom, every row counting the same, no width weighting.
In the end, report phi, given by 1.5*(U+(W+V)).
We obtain 39.1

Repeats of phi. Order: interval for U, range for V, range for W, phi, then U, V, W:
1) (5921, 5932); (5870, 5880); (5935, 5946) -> 39.9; 8.9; 9.07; 8.61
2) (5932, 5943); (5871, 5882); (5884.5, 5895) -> 37.8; 8.6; 9.10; 7.48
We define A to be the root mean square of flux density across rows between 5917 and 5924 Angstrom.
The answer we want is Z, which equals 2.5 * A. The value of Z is 21.0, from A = 8.40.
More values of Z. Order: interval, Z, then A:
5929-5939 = 21.6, 8.64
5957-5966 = 21.3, 8.54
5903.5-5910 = 21.4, 8.58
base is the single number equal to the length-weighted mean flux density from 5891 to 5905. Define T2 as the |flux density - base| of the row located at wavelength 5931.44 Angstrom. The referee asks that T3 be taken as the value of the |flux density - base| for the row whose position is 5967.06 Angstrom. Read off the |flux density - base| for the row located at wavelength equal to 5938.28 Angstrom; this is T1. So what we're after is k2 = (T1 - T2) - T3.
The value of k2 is -1.1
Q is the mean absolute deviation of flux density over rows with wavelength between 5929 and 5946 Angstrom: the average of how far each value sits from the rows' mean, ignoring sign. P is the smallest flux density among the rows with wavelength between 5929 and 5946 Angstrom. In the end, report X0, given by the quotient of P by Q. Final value 37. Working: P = 8.154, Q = 0.22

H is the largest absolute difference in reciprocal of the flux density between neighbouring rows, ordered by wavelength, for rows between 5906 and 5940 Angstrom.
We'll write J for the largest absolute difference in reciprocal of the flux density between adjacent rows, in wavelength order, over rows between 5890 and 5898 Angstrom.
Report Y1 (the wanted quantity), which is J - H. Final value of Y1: 0.0037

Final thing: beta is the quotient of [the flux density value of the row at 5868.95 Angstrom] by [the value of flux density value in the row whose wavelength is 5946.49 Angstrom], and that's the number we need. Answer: 0.97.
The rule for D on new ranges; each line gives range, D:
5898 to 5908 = 73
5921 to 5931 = 81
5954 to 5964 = 77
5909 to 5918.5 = 72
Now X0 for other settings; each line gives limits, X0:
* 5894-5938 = 11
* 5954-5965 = 32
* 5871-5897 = 7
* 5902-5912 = 34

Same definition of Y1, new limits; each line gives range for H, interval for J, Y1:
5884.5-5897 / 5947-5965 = -0.0060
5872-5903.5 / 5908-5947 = -0.0037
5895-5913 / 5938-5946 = -0.0058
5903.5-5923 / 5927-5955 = 0.0006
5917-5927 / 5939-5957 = 0.0011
